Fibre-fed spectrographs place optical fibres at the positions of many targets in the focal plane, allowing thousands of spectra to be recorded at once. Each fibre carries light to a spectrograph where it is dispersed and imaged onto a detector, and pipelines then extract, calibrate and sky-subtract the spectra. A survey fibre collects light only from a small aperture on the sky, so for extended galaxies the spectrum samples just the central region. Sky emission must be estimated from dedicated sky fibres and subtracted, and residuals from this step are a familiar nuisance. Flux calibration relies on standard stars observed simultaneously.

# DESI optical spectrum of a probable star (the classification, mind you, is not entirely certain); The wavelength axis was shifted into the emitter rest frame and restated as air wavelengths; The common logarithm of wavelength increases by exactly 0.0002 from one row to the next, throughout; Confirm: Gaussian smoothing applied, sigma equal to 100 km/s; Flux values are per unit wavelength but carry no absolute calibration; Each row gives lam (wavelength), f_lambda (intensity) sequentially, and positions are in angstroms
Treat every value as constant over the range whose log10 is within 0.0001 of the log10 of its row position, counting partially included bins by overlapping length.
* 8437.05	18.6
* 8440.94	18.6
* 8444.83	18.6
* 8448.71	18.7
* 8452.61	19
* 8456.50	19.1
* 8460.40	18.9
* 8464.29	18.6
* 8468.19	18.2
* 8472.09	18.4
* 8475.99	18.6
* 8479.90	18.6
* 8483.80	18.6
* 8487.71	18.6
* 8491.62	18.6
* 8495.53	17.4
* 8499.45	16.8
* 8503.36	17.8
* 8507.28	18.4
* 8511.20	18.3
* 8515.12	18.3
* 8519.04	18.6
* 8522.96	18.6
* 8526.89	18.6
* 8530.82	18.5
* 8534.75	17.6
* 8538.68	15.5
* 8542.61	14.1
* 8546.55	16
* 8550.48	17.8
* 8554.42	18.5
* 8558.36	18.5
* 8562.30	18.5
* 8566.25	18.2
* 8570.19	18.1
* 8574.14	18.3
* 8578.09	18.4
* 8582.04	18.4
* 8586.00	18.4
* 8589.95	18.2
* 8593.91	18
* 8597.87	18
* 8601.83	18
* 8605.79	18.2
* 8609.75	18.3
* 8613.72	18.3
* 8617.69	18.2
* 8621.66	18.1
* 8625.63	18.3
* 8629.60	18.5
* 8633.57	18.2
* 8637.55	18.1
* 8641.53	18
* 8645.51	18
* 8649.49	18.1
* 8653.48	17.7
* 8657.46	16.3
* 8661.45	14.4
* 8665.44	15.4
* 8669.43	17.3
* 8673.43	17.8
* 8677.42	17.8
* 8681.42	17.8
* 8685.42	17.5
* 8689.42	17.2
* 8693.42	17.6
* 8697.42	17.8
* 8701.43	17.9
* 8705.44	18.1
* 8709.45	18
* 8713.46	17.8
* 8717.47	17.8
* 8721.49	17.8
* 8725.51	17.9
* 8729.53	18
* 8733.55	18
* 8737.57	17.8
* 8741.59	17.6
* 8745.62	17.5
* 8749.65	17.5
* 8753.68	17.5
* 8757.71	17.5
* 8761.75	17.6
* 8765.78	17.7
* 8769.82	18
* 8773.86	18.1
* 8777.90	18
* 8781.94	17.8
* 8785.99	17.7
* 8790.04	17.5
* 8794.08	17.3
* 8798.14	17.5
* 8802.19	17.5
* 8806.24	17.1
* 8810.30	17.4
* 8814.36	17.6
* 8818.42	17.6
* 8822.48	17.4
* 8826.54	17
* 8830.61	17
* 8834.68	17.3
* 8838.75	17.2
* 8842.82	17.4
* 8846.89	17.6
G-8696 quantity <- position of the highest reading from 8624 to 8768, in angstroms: 8629.60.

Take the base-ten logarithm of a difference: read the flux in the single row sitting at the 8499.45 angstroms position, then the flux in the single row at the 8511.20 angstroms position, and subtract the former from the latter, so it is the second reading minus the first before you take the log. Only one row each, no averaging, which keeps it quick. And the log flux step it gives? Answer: 0.18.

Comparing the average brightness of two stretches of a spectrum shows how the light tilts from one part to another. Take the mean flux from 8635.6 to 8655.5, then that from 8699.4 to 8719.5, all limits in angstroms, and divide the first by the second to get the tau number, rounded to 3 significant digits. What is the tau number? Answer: 1.00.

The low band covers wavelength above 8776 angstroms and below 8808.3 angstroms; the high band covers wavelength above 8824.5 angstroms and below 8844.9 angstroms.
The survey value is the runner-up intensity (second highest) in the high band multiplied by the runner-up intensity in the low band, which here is 308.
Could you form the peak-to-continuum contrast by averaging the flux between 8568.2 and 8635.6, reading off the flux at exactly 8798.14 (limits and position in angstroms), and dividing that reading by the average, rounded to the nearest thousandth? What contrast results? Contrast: 0.960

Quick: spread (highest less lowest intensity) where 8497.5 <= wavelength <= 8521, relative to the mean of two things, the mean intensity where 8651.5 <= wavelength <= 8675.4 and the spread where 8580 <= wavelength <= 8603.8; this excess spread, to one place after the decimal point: -6.6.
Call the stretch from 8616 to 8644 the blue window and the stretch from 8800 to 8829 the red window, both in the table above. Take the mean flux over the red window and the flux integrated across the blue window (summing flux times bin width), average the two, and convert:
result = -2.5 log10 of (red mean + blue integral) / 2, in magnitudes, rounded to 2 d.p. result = -6.05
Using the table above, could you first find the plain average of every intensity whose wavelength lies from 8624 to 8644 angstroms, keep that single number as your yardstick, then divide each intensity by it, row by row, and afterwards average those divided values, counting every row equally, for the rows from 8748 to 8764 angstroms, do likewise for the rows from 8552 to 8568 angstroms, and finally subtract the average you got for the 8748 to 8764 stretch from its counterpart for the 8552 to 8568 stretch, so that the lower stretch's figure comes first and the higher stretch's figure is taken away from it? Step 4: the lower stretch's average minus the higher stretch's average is 0.05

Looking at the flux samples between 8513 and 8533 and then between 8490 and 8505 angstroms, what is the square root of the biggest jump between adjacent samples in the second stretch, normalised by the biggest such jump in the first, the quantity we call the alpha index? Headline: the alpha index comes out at 2.0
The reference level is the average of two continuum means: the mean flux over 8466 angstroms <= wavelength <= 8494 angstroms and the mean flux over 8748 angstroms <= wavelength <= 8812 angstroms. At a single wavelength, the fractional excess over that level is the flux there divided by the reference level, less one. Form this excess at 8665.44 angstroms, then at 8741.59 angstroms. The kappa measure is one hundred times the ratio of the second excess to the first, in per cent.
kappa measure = 17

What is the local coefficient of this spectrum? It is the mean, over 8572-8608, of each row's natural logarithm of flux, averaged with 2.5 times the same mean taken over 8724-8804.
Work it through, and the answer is 5.04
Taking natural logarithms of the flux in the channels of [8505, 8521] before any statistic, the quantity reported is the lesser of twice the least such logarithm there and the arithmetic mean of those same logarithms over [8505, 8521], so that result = 2.912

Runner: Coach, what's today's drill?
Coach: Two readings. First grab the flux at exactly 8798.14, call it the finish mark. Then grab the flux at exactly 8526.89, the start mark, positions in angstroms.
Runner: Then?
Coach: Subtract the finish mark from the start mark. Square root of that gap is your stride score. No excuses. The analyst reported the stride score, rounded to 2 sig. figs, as 1.0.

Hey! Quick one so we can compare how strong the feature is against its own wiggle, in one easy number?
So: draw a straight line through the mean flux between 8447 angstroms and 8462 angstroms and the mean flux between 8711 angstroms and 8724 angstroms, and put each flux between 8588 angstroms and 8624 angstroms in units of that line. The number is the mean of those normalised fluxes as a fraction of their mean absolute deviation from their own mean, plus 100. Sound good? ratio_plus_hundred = 250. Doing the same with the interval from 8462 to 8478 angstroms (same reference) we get 223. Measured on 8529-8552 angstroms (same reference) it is 112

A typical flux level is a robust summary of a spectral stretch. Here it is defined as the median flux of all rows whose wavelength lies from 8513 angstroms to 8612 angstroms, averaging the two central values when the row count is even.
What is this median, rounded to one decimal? 18.3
